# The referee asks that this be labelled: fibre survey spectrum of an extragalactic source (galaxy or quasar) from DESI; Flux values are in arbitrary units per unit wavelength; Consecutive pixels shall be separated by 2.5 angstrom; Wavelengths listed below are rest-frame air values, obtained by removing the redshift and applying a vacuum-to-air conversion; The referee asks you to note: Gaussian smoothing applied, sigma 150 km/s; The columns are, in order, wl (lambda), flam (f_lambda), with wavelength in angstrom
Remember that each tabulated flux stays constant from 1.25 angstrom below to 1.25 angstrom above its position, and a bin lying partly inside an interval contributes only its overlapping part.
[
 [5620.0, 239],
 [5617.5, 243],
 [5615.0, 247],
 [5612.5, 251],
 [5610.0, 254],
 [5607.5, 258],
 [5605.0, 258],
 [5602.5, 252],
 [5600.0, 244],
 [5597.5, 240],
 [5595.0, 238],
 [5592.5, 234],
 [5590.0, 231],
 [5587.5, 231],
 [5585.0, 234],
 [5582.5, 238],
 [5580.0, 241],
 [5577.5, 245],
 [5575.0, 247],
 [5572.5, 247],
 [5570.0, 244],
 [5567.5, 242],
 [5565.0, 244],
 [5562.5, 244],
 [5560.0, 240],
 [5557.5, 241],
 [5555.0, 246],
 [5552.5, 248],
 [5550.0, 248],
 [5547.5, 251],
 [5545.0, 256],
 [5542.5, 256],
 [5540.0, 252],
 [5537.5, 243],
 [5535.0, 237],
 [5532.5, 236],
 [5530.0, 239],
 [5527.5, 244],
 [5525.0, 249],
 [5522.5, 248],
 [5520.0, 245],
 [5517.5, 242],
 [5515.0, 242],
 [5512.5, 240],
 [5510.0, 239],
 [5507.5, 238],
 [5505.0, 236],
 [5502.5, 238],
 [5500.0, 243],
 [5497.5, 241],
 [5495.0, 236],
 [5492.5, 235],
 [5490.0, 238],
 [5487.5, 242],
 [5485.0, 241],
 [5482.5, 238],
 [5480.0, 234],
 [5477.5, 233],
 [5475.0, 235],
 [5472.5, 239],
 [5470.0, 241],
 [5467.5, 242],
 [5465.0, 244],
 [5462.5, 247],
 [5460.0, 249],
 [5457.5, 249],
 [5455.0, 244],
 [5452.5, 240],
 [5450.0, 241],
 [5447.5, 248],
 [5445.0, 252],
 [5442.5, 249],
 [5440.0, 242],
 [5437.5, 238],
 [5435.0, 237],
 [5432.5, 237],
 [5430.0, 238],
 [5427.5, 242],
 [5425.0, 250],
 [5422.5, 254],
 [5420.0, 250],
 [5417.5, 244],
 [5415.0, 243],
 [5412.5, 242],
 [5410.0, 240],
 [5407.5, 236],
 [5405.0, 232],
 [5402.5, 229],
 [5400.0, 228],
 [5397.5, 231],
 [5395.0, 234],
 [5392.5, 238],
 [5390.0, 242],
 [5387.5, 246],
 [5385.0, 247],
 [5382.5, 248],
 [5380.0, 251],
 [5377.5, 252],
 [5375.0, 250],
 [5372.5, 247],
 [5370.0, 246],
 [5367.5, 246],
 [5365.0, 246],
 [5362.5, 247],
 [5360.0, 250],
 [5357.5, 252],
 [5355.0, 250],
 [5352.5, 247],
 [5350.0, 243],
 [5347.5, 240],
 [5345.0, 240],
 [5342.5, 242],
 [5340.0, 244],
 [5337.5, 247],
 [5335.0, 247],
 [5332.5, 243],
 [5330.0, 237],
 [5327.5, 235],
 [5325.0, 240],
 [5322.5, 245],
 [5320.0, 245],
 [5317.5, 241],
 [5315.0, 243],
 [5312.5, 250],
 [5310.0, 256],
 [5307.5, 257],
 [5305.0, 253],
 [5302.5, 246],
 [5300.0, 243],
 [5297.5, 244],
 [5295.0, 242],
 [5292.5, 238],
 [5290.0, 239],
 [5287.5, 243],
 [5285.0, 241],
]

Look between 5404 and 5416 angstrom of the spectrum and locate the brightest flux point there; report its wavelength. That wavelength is 5415.0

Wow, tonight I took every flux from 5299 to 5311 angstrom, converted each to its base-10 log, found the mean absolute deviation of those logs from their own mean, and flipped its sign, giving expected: -0.0090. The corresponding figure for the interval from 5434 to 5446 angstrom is -0.0098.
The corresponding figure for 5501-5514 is -0.0019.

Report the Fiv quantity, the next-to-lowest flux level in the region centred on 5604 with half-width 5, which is 252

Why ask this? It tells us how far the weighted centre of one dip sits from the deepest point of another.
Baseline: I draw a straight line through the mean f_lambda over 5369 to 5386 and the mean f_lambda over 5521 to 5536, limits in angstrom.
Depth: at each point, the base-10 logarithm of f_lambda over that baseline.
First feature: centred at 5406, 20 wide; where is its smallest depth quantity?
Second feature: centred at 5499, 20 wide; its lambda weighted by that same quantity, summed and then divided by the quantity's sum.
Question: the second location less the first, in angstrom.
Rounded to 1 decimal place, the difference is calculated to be 98.1 angstrom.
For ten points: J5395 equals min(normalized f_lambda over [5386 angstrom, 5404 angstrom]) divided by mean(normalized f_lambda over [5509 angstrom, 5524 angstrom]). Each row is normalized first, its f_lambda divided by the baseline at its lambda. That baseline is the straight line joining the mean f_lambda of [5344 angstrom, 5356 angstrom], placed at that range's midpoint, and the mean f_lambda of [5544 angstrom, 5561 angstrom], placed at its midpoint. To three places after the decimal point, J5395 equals 0.946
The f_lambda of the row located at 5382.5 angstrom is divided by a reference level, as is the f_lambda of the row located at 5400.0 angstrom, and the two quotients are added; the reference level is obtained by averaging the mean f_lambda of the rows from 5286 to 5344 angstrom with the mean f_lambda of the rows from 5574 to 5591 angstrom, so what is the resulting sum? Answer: 1.97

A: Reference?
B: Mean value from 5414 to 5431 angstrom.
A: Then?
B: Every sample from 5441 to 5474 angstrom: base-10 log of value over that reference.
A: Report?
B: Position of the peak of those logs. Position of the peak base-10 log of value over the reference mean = 5445.0 angstrom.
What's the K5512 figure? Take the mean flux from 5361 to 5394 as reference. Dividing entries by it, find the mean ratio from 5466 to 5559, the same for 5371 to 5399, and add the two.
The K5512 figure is 1.971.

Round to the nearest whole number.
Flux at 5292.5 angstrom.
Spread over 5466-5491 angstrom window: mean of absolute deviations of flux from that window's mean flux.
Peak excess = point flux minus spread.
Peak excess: 235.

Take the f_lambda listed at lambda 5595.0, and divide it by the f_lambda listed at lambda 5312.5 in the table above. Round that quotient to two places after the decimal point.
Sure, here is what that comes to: 0.95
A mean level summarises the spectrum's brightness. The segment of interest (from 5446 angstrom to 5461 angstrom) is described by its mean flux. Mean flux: 245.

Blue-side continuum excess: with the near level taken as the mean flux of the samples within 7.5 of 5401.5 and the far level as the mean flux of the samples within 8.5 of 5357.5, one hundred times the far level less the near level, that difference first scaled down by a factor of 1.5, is 1079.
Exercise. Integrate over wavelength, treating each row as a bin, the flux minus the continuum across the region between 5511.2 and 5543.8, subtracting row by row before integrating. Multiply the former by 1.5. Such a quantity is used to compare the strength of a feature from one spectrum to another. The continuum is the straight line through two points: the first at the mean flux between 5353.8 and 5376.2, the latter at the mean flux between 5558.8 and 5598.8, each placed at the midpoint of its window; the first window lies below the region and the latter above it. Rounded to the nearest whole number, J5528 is 103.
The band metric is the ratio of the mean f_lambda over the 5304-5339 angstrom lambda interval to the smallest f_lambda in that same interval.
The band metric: 1.05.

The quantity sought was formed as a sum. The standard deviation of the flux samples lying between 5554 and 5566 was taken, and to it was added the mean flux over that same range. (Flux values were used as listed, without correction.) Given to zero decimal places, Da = 245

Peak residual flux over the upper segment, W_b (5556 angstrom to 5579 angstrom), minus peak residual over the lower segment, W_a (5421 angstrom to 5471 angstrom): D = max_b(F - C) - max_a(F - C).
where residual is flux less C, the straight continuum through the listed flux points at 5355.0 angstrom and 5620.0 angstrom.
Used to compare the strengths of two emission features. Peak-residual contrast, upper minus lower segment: -1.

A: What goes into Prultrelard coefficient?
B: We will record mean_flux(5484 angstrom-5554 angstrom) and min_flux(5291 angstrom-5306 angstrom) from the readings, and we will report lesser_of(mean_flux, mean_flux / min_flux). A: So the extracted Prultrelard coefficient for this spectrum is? 1.02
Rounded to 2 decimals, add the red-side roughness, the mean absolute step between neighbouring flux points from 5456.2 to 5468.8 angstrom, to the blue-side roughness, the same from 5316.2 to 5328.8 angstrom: 5.25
